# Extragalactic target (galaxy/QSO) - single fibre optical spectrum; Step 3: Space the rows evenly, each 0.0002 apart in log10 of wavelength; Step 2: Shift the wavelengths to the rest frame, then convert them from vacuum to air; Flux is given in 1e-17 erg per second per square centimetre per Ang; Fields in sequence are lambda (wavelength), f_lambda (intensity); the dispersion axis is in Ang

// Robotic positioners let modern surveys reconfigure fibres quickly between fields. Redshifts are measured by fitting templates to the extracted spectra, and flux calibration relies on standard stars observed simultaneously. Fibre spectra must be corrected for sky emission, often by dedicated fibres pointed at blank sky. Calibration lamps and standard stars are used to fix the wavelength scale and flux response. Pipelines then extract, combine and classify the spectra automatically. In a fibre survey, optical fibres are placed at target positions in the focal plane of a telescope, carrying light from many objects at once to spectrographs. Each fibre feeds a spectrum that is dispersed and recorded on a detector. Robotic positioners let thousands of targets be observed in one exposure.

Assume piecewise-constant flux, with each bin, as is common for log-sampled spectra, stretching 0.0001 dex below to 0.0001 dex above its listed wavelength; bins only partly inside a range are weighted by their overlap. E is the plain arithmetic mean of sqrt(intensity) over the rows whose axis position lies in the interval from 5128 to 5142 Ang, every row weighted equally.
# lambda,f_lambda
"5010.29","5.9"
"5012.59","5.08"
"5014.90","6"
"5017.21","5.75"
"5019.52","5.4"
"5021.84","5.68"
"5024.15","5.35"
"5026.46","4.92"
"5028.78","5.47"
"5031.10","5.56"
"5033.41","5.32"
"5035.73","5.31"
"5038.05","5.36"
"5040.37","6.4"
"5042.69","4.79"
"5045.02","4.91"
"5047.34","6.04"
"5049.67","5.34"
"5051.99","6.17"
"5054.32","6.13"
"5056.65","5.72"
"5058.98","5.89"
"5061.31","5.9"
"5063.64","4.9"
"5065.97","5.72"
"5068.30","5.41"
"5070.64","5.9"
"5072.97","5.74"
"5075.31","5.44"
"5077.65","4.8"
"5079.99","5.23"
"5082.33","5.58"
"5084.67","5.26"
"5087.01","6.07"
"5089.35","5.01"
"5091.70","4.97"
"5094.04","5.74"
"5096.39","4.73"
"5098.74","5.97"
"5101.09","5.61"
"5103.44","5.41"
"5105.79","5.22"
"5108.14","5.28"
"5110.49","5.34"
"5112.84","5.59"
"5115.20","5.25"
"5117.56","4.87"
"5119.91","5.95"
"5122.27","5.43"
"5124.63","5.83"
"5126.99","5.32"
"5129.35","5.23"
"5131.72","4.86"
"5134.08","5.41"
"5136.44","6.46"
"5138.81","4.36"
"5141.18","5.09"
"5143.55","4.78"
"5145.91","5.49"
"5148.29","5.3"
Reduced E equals 2.28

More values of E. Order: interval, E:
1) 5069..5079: 2.34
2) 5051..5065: 2.40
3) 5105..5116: 2.31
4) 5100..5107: 2.33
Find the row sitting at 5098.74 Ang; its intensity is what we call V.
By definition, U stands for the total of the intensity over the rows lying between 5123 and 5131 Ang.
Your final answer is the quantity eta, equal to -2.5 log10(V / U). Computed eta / 1.10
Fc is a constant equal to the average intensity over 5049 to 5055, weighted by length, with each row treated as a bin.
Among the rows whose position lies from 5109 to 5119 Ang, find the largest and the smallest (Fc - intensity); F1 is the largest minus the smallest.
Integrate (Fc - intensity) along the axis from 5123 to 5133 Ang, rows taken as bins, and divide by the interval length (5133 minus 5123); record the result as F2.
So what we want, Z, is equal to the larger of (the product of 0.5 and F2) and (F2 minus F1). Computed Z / 0.30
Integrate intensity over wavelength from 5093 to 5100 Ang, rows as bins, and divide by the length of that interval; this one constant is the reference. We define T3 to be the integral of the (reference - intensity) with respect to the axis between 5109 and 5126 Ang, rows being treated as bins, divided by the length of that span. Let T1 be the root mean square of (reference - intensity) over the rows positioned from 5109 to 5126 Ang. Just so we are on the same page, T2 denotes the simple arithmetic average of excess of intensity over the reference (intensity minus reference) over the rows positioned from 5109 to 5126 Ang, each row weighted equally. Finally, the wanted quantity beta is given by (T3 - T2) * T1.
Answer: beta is 0.01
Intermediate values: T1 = 0.34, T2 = -0.01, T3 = 0.01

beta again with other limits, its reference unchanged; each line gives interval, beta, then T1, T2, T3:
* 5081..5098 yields 0.12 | 0.46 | -0.13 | 0.12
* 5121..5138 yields -0.02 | 0.47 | 0.03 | -0.01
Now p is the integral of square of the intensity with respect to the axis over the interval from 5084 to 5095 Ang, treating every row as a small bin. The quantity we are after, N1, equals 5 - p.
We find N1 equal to -319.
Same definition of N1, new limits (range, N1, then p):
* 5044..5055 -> -357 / 362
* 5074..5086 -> -330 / 335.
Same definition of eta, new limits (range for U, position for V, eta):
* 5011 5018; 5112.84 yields 1.20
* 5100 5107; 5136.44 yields 1.00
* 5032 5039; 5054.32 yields 1.04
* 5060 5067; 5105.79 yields 1.25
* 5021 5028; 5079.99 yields 1.21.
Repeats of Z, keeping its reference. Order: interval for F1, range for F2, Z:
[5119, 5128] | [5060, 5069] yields 0.21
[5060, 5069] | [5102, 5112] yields 0.29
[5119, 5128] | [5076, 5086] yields 0.33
